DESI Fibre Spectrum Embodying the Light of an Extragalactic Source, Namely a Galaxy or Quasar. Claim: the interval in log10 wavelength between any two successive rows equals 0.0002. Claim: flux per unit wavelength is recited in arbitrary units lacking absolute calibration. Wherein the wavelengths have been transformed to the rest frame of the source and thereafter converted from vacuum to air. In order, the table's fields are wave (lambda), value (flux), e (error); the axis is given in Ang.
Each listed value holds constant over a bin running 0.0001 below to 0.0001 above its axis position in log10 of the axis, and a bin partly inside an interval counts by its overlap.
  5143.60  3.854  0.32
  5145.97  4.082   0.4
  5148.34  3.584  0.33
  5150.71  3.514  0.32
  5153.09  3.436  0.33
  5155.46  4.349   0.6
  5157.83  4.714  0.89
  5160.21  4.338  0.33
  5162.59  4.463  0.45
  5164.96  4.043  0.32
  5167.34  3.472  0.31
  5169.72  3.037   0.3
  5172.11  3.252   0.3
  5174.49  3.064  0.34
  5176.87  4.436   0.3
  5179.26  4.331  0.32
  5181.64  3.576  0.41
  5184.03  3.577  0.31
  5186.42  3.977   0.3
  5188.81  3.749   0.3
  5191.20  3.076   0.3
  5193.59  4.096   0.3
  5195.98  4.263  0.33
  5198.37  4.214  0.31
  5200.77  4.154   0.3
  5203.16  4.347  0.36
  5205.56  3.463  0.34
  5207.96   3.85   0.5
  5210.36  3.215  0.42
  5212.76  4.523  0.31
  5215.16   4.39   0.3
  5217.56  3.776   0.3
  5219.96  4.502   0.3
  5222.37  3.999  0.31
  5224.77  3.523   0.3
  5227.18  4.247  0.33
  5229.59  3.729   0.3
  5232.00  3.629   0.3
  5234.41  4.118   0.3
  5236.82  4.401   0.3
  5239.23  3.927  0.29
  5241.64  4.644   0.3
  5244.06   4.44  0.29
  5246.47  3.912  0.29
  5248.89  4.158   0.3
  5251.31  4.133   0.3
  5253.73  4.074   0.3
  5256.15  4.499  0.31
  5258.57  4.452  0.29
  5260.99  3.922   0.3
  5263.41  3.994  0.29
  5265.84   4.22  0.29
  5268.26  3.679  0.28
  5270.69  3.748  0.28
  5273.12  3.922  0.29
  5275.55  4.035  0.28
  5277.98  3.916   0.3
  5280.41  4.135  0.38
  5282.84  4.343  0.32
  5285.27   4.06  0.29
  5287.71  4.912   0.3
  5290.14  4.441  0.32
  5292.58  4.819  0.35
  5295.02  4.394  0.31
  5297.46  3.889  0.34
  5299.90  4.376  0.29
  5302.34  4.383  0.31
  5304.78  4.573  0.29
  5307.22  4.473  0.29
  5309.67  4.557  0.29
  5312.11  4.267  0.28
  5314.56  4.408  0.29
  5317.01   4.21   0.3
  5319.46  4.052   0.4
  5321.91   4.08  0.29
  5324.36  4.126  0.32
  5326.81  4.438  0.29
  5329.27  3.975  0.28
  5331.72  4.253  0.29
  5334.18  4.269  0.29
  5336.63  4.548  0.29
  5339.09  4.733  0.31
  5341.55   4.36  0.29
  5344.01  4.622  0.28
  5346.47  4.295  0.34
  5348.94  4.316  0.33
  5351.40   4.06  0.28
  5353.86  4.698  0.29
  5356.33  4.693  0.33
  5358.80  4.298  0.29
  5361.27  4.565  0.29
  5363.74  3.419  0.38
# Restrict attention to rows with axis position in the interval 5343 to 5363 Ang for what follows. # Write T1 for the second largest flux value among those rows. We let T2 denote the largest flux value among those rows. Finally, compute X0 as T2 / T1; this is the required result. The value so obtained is 1.00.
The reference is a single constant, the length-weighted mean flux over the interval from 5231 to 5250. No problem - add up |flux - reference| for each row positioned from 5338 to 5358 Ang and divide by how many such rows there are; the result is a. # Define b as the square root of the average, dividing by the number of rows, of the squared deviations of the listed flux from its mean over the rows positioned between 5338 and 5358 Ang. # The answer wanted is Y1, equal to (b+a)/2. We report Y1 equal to 0.28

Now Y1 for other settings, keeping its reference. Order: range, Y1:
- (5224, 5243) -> 0.35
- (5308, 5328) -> 0.17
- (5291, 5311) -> 0.29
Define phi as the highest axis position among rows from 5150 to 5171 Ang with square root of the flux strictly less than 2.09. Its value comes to 5169.72 Ang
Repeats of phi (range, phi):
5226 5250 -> 5248.89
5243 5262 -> 5260.99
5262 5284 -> 5282.84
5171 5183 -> 5181.64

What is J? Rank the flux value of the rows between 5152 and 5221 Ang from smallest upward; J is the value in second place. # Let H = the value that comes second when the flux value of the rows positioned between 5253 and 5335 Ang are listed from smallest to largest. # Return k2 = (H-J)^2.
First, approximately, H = 3.748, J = 3.064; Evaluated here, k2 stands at 0.5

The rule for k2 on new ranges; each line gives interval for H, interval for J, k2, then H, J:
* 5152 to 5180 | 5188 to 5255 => 0.0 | 3.064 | 3.215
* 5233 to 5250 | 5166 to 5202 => 0.7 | 3.927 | 3.064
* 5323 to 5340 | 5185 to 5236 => 0.8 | 4.126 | 3.215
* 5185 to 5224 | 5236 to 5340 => 0.3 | 3.215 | 3.748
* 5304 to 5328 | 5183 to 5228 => 0.7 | 4.08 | 3.215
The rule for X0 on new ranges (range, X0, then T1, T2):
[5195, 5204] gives 1.02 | 4.263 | 4.347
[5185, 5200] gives 1.01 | 4.214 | 4.263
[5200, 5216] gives 1.03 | 4.39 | 4.523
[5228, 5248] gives 1.05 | 4.44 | 4.644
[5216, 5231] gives 1.06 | 4.247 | 4.502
